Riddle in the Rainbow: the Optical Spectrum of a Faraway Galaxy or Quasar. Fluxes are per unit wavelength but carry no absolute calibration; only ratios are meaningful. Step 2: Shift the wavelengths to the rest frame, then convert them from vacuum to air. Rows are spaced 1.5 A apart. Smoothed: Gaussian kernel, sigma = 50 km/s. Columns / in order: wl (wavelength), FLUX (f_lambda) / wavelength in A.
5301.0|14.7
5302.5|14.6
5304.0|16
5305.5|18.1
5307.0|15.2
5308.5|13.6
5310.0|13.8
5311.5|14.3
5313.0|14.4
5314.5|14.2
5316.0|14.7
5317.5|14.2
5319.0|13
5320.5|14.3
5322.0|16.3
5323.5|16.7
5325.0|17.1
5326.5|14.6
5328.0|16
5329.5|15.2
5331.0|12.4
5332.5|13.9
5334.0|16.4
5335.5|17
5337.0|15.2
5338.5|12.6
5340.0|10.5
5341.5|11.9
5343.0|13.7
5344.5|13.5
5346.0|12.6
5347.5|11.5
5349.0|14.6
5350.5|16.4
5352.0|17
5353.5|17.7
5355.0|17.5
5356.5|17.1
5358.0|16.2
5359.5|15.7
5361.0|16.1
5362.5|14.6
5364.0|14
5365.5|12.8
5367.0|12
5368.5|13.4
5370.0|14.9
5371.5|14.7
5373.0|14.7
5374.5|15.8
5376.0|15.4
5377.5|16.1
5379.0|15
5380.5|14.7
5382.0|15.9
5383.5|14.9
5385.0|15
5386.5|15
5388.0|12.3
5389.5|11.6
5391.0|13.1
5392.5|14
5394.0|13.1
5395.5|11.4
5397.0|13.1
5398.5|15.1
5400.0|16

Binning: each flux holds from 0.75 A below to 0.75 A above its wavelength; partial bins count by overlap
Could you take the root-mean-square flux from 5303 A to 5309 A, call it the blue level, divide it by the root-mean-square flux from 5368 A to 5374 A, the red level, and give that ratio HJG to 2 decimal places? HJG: 1.09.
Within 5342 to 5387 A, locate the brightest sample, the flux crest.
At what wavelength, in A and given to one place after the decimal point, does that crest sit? 5353.5 A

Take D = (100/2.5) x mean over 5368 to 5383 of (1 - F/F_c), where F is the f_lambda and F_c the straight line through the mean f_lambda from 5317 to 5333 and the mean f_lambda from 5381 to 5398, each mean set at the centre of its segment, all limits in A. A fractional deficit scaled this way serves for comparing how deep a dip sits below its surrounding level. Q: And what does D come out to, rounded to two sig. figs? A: -3.4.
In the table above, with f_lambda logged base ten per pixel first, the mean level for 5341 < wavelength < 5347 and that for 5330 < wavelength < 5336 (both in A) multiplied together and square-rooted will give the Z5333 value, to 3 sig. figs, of 1.14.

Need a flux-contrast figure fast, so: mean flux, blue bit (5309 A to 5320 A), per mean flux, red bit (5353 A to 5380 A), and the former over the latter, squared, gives 0.86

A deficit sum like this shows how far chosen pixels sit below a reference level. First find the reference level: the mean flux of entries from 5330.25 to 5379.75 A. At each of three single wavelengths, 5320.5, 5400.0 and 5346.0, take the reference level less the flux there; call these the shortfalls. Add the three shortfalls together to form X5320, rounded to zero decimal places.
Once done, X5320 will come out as 1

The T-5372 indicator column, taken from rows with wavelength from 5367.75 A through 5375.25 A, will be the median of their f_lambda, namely 14.7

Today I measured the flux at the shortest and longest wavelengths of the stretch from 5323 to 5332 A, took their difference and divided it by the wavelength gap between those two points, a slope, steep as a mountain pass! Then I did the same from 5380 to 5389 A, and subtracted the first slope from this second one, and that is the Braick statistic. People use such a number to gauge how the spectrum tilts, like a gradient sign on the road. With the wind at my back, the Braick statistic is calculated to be 0.25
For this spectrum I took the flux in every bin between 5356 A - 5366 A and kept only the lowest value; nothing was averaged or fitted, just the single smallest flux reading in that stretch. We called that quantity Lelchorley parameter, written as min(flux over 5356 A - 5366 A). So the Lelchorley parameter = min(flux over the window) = 12.8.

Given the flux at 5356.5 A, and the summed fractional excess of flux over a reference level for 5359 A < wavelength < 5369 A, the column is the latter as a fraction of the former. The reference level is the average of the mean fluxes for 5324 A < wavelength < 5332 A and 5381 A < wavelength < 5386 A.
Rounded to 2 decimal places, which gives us -0.03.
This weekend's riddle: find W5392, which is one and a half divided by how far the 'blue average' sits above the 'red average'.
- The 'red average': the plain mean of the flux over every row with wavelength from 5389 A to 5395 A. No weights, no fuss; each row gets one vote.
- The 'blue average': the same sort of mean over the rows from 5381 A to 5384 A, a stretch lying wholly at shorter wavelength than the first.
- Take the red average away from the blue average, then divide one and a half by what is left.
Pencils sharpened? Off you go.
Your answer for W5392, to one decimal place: 0.6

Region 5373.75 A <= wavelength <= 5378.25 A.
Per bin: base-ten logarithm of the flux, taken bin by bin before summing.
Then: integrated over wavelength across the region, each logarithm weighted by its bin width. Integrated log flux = 5.4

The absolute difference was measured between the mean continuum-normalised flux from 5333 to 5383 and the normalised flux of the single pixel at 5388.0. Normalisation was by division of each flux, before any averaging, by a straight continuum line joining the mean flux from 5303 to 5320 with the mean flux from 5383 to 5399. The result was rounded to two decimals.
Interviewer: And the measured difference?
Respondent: 0.15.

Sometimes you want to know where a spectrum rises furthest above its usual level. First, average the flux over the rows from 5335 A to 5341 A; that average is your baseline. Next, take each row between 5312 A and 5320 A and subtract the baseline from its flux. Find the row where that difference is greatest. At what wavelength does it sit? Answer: 5316.0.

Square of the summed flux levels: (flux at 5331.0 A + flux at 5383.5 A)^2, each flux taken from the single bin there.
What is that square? 745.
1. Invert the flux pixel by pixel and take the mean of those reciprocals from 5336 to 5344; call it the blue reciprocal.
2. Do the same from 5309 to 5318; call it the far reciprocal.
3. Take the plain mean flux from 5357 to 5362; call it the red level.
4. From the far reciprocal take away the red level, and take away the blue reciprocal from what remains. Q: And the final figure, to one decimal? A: -16.0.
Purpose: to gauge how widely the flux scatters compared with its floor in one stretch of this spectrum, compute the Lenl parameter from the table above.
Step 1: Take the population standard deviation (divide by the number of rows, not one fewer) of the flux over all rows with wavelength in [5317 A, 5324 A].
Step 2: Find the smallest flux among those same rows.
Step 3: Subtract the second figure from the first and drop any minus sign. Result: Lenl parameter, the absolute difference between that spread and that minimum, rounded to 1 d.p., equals 11.6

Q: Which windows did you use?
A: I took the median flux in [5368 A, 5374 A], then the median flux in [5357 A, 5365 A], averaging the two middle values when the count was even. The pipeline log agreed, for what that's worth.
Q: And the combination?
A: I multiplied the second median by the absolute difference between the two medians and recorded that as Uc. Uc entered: 16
